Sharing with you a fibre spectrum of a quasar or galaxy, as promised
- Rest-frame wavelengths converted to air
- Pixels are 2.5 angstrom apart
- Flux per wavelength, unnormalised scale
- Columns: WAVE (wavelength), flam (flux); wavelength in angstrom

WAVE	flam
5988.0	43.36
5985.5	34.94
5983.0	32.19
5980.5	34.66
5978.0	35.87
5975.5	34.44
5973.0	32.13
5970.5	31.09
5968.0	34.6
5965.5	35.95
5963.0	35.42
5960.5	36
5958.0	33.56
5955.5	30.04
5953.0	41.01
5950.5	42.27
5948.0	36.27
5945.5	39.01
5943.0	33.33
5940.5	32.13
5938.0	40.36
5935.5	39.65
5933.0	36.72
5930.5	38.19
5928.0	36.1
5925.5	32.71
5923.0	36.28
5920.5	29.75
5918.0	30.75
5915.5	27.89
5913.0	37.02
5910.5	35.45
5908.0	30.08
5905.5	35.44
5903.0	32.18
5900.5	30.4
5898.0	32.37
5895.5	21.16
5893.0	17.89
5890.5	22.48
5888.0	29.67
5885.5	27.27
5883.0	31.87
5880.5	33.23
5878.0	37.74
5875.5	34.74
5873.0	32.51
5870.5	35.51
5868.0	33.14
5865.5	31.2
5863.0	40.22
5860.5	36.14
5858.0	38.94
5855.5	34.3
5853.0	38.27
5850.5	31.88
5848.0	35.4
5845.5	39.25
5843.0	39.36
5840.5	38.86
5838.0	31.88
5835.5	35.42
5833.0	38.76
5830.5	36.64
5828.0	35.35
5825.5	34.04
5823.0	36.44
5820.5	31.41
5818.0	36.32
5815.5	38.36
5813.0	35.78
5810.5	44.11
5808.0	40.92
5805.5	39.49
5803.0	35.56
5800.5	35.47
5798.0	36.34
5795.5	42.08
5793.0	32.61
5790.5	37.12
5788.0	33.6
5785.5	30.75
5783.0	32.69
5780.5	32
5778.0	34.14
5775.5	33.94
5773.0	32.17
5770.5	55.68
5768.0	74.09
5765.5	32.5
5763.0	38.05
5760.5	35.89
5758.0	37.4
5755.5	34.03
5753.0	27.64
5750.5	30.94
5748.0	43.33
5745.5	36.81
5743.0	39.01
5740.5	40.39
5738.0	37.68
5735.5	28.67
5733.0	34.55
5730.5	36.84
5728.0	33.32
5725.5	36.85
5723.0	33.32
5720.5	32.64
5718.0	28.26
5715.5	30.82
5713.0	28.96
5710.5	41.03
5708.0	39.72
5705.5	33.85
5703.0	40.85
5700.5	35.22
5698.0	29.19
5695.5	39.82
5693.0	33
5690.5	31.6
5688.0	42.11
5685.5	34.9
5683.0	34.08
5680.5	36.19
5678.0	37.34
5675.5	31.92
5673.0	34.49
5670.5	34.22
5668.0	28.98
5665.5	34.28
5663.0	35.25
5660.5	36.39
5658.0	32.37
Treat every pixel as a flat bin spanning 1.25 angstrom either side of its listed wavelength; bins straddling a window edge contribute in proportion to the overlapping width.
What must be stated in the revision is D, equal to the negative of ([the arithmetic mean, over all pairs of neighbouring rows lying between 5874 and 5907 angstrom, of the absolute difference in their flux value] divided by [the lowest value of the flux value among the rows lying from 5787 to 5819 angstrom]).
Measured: -0.126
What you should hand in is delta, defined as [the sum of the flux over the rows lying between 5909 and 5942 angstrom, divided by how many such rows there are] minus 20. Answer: 14.8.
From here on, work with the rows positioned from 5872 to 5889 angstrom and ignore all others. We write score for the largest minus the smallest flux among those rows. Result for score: 10.5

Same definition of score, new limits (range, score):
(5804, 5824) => 12.7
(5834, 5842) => 7.0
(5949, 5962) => 12.2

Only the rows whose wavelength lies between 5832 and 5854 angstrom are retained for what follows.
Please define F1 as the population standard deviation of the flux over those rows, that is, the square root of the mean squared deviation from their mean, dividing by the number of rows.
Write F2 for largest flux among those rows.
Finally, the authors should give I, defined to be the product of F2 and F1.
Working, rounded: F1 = 2.9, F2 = 39.36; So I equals 113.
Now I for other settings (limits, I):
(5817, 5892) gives 155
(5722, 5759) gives 178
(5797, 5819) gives 124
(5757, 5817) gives 670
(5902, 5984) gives 144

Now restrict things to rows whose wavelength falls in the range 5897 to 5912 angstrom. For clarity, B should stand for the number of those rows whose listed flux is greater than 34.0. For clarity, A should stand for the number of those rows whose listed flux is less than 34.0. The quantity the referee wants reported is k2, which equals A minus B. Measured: 2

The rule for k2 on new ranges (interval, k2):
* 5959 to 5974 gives -2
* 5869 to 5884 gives 0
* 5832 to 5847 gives -4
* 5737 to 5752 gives -4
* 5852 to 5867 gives -4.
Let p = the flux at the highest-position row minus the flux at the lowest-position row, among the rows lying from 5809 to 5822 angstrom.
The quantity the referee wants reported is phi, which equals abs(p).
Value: 13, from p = -13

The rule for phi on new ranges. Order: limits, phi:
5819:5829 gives 4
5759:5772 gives 20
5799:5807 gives 4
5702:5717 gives 10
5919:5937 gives 10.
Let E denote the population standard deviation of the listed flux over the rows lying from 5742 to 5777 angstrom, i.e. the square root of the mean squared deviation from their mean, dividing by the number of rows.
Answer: 11.6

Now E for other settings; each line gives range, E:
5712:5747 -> 3.8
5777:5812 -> 3.9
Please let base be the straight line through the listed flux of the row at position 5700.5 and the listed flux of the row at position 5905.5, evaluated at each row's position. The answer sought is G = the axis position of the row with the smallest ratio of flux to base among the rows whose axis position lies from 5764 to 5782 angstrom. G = 5780.5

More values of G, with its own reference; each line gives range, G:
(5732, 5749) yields 5735.5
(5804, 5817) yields 5813.0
